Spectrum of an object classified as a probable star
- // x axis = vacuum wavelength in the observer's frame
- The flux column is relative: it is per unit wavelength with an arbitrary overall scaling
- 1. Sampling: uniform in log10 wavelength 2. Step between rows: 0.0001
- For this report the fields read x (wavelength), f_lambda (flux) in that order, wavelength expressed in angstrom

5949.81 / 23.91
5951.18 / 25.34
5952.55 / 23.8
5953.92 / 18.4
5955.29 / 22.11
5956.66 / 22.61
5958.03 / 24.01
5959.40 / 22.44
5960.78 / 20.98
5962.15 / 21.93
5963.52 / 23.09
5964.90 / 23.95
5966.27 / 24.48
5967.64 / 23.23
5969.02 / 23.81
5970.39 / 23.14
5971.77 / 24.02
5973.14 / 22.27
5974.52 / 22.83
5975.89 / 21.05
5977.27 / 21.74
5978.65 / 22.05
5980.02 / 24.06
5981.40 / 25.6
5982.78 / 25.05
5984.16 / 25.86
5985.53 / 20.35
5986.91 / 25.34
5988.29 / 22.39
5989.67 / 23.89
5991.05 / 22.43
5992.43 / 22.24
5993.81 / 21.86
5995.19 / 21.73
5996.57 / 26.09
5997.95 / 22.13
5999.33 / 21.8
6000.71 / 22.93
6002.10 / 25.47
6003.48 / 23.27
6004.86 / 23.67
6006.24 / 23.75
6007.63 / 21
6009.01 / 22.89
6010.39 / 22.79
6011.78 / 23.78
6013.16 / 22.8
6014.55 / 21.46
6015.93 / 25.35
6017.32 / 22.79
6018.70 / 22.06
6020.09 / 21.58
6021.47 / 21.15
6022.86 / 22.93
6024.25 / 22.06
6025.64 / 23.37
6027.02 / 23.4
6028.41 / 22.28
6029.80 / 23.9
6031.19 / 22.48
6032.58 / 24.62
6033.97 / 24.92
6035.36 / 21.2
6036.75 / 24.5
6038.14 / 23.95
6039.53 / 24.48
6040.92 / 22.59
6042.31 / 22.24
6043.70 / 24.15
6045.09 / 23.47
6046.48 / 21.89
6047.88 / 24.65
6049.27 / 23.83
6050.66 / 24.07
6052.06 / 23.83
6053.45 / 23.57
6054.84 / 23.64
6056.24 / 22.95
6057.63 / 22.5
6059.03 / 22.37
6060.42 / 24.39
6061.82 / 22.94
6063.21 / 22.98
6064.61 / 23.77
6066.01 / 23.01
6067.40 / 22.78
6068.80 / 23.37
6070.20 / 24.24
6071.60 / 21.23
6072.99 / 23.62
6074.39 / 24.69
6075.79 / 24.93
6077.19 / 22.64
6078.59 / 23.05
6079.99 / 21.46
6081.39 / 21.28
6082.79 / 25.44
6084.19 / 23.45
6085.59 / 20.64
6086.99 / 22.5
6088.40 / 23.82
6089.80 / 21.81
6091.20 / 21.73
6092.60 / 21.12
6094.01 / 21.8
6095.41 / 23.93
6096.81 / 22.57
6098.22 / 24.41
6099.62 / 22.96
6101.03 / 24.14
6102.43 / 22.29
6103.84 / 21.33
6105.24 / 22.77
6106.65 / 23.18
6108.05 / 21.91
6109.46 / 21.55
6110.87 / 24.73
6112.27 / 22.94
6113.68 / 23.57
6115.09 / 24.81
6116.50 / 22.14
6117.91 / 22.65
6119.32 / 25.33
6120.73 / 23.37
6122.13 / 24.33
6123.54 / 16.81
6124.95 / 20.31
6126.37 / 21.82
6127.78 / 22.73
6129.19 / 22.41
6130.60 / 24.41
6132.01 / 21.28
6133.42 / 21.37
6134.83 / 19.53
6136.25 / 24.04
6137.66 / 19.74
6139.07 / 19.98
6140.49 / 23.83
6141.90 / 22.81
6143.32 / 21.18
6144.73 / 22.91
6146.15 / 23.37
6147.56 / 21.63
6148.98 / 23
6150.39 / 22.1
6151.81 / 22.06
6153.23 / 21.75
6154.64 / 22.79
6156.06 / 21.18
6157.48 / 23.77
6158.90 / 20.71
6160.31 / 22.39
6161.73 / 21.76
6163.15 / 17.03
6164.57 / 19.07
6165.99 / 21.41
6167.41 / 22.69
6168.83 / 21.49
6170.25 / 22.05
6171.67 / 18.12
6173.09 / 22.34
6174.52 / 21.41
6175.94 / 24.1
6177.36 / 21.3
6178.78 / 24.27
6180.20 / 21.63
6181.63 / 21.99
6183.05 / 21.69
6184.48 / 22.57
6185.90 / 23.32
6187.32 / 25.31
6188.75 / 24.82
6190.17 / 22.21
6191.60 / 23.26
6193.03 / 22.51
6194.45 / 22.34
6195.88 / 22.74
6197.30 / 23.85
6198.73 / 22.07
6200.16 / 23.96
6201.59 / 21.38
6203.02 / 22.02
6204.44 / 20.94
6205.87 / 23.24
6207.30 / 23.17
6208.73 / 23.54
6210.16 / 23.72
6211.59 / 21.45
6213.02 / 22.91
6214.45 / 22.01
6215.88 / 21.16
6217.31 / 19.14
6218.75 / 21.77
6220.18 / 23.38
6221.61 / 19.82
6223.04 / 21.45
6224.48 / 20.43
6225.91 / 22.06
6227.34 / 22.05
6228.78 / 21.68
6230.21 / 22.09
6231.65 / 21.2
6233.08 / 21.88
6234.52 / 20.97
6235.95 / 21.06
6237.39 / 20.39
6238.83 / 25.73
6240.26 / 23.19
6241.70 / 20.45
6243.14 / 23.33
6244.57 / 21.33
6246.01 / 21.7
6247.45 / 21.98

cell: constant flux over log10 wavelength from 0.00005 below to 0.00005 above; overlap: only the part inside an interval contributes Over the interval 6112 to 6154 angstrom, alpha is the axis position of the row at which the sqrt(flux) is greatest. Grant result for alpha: 6119.32 angstrom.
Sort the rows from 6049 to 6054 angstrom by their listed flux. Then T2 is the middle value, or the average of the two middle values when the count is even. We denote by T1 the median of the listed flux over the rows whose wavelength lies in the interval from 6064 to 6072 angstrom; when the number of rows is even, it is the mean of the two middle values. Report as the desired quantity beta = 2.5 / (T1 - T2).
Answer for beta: -3.9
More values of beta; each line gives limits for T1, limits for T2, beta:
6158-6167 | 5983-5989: -0.9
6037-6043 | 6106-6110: 1.8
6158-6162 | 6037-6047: -1.5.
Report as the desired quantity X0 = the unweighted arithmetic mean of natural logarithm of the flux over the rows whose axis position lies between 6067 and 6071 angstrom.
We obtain 3.16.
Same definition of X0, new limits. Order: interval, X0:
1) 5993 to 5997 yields 3.14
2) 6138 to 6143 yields 3.10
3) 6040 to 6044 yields 3.13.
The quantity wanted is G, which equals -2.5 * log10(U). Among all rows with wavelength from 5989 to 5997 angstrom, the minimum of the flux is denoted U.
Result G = -3.34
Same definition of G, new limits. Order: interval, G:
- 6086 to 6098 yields -3.31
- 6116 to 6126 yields -3.06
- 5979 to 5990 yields -3.27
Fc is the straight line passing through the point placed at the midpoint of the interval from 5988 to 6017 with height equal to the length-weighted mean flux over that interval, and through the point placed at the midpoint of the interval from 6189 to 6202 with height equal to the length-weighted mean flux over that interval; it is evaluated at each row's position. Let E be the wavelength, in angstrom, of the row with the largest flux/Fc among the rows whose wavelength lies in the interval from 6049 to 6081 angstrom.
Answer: 6075.79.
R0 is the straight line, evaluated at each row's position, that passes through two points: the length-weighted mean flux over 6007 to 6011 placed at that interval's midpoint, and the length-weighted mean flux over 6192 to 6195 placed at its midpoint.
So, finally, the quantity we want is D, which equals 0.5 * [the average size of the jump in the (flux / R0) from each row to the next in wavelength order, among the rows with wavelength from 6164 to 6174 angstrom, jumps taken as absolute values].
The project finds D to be 0.05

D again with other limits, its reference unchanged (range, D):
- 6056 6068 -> 0.02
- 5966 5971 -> 0.02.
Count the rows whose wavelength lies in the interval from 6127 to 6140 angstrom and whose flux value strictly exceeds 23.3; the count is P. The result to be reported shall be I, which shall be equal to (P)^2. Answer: 4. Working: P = 2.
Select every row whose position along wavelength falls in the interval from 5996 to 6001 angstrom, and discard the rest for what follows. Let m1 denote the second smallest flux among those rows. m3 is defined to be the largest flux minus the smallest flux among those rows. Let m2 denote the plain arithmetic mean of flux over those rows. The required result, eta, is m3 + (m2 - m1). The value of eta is 5.4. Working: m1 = 22.13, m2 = 23.2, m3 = 4.29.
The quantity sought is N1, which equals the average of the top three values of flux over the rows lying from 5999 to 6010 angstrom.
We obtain 24.3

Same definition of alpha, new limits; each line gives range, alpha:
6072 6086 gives 6082.79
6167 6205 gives 6187.32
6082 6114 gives 6082.79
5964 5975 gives 5966.27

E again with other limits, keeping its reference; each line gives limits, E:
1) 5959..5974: 5966.27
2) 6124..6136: 6130.60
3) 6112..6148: 6119.32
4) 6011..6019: 6015.93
